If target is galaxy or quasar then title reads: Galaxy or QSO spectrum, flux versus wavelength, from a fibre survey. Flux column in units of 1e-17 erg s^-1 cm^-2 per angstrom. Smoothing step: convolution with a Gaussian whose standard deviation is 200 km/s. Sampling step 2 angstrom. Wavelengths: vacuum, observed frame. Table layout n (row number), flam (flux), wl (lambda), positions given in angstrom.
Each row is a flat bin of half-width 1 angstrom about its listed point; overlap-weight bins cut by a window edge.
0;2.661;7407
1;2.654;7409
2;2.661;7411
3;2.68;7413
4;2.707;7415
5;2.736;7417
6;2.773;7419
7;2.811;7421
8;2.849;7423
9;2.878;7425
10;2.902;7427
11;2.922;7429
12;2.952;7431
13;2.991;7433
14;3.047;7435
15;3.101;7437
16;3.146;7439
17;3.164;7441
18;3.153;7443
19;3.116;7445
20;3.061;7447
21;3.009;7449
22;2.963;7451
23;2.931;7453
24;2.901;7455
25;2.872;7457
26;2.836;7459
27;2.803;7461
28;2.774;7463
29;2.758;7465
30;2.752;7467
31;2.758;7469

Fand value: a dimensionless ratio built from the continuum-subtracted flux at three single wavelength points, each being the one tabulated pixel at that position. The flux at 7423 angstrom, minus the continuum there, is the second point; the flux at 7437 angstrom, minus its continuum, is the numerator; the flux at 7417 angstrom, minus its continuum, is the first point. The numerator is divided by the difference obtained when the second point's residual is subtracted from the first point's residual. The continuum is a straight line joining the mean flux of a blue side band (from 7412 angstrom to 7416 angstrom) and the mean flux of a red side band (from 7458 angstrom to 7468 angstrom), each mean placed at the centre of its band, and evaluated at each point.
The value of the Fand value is -4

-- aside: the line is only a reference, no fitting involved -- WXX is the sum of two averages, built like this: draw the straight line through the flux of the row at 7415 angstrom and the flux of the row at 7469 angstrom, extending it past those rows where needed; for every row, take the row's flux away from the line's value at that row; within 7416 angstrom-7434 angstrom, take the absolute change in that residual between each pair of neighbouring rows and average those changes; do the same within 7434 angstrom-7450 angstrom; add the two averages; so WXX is 0.069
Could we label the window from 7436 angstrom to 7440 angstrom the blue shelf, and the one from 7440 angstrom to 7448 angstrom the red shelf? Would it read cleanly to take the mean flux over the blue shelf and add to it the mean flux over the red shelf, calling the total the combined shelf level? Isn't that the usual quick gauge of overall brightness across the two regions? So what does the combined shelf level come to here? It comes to 6.2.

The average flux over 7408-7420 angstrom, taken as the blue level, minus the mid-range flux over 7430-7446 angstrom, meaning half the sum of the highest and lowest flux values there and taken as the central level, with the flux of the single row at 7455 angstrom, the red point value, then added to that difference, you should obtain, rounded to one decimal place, 2.5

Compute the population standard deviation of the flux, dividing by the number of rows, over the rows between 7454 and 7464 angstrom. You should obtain 0.046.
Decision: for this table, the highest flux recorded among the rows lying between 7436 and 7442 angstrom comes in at 3.164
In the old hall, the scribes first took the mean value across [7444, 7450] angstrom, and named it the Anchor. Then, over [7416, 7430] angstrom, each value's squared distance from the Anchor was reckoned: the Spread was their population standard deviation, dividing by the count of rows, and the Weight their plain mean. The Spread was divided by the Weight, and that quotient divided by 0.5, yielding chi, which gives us 1.1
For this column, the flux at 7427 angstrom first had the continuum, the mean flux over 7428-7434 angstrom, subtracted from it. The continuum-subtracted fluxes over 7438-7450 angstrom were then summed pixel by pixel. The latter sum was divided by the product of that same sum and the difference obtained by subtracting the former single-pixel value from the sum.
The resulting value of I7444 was 1.0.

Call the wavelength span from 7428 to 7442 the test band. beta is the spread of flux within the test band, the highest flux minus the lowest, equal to 0.24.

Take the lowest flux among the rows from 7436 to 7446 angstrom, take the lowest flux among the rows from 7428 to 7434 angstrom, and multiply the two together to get 9.1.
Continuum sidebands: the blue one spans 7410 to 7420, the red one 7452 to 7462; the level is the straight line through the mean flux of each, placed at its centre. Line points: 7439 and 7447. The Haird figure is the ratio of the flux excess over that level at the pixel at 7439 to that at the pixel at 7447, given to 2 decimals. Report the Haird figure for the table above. 1.50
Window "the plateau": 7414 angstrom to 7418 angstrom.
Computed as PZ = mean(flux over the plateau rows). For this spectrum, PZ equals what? 2.72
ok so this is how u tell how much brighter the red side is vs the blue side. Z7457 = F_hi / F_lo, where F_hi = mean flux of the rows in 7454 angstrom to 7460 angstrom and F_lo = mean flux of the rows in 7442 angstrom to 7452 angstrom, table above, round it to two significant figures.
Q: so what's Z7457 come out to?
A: 0.94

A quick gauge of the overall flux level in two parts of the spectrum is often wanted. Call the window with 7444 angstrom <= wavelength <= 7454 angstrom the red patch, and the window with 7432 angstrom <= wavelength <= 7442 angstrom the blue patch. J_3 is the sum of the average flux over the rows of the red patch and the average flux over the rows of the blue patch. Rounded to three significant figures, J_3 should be 6.11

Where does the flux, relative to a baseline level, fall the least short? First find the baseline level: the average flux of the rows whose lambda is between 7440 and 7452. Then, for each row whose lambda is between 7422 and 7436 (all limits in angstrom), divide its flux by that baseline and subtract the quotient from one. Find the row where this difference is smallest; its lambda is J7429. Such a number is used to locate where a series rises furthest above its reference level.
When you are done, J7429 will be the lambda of 7435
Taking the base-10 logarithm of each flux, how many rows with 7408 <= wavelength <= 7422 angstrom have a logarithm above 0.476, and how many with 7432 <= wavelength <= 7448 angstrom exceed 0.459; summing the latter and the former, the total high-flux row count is 8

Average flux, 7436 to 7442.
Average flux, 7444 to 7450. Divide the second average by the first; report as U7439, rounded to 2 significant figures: 0.98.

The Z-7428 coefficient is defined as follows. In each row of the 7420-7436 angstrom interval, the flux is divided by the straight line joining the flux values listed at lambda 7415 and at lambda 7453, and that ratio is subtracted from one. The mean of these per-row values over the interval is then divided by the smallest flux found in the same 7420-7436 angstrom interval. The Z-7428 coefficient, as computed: -0.017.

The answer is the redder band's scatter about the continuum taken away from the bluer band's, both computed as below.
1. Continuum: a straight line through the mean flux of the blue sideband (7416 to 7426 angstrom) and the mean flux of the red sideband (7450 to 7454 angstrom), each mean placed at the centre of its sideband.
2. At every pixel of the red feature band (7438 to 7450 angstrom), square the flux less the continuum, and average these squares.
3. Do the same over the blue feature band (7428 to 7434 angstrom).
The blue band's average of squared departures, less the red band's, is -0.033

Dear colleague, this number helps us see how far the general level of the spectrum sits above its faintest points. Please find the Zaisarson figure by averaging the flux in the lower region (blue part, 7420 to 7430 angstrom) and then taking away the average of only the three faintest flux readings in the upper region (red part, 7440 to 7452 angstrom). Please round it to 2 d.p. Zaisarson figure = -0.14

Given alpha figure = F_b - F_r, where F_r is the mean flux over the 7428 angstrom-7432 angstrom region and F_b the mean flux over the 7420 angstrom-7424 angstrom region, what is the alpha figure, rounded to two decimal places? -0.11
